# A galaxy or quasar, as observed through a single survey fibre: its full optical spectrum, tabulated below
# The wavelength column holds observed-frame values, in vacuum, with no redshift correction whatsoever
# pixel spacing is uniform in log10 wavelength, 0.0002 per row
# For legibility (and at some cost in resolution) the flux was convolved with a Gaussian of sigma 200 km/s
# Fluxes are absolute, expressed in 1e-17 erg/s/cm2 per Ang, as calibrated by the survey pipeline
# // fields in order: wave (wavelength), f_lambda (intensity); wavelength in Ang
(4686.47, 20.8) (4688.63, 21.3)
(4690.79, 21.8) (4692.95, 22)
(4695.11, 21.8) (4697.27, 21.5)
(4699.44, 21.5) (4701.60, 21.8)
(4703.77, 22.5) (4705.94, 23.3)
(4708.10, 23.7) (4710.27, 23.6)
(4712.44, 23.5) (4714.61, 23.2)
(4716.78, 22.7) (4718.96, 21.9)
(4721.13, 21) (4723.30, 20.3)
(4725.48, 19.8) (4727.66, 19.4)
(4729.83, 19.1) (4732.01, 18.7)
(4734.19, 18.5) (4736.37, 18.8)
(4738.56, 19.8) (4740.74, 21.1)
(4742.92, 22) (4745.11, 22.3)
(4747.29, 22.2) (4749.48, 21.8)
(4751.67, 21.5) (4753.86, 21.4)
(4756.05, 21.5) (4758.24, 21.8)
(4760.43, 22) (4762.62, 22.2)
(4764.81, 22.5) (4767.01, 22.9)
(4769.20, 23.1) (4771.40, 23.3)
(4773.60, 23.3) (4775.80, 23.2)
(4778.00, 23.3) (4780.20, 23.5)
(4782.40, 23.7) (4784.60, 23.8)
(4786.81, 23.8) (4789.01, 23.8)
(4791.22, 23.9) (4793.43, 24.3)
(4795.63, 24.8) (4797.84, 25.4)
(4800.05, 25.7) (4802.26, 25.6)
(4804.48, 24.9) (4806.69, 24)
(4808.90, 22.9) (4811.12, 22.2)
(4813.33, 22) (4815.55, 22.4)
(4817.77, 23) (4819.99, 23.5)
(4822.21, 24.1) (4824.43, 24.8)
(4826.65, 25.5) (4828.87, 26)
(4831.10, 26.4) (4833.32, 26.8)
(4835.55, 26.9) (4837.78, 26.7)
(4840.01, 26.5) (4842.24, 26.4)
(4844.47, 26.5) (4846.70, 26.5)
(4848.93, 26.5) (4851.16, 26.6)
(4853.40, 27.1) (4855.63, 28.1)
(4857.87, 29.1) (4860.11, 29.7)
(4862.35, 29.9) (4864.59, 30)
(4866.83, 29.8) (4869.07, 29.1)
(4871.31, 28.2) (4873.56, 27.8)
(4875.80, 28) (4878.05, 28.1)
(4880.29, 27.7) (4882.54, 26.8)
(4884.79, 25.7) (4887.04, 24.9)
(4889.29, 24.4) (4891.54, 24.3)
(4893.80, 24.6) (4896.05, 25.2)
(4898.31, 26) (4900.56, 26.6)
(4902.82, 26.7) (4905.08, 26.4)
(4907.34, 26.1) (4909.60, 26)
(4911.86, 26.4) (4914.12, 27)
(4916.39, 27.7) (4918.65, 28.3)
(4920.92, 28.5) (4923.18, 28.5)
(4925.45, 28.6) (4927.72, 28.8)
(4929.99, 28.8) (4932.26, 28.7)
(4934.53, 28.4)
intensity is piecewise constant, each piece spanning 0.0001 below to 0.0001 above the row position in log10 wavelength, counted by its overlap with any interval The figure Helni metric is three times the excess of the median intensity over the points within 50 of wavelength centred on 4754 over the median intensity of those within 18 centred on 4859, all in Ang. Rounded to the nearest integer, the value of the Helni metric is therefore -22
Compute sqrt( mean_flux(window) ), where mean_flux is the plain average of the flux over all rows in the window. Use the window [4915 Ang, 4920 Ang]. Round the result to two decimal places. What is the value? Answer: 5.29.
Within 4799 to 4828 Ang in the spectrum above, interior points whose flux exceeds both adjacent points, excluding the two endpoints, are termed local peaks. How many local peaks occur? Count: 0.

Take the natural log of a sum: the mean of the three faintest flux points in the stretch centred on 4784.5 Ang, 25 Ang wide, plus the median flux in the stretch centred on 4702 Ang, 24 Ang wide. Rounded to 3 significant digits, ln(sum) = 3.81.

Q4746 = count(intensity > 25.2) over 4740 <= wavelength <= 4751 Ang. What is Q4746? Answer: 0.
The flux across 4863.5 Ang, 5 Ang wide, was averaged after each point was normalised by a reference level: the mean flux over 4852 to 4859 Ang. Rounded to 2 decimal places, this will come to 1.07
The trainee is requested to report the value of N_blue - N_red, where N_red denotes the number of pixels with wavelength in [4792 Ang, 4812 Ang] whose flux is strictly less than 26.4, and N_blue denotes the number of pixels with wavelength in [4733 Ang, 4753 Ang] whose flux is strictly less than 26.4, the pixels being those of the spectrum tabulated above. 0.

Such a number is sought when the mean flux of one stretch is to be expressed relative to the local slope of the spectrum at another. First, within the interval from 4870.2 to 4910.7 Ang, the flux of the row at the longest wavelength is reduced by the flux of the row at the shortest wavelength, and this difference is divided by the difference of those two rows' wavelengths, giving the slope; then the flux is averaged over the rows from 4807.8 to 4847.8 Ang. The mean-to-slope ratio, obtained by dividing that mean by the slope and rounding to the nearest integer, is -434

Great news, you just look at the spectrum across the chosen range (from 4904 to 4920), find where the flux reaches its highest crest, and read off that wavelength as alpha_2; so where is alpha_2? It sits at 4918.65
